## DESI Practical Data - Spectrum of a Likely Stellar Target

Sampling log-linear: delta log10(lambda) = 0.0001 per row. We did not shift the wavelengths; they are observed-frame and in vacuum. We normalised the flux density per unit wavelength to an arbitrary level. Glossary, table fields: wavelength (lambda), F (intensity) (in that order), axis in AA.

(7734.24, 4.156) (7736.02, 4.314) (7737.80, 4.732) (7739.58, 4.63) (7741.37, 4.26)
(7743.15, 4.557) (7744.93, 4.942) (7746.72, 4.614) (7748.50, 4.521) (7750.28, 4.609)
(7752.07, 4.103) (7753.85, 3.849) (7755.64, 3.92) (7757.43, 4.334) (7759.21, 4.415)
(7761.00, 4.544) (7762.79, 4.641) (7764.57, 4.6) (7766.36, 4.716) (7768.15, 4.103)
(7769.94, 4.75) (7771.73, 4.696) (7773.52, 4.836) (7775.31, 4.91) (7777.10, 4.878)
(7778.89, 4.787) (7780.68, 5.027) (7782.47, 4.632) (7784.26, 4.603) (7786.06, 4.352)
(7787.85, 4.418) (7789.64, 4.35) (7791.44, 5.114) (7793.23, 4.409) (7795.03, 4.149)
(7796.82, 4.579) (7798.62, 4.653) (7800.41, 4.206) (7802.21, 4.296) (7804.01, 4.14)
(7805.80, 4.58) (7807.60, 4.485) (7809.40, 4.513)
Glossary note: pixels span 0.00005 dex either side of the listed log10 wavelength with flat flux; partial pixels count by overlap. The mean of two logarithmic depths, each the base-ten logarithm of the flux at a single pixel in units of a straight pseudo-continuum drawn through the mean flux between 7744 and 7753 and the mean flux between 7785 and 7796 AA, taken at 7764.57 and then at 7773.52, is 0.019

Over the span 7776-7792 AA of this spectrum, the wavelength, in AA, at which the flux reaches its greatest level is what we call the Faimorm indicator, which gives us 7791.44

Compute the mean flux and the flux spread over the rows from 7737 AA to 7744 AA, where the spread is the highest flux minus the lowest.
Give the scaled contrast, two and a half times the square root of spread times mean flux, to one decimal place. 3.7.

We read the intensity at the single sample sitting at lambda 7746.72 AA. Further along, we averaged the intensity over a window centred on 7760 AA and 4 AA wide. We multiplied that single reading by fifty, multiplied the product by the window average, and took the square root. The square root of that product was 32.1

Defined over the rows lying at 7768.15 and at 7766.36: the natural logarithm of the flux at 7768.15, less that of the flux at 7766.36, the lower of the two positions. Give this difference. -0.14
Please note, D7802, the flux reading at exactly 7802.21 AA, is 4.296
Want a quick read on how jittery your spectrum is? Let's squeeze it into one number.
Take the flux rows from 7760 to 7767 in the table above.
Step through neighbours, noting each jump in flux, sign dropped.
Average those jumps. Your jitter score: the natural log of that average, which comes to -2.5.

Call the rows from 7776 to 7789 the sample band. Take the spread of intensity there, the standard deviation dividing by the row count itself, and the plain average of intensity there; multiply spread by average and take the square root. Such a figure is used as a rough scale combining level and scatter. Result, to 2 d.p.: 1.03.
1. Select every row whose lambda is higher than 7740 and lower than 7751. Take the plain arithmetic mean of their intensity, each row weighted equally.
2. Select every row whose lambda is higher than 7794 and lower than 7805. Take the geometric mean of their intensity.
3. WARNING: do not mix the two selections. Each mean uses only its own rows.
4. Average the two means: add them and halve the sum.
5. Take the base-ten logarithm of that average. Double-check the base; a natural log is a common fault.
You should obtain 0.649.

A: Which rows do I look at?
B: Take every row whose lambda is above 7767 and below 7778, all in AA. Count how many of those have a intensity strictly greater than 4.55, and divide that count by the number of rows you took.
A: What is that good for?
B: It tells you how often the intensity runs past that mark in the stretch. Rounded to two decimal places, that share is 0.83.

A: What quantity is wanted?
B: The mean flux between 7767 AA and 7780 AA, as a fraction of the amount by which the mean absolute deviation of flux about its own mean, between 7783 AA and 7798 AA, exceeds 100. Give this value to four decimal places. -0.0472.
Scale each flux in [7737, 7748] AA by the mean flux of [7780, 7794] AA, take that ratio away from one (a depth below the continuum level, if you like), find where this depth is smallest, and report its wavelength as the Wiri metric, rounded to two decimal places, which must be 7744.93 AA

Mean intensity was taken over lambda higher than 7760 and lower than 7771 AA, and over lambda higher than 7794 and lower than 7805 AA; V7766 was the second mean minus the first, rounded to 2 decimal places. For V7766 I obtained -0.22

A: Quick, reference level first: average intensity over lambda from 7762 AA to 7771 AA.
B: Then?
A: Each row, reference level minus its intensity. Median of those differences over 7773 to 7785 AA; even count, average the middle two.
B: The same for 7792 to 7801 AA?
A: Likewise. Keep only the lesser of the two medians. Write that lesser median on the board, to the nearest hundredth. -0.27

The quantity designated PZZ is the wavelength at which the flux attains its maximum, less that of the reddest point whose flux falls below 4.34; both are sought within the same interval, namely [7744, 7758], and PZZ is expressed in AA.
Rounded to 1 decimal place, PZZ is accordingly -12.5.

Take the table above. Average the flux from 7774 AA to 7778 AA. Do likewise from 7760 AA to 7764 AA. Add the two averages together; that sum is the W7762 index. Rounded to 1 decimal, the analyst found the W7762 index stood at 9.5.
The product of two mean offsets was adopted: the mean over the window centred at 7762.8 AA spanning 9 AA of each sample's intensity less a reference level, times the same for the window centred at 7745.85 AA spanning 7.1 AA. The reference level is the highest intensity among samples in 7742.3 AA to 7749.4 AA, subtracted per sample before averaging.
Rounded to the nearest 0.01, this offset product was 0.10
